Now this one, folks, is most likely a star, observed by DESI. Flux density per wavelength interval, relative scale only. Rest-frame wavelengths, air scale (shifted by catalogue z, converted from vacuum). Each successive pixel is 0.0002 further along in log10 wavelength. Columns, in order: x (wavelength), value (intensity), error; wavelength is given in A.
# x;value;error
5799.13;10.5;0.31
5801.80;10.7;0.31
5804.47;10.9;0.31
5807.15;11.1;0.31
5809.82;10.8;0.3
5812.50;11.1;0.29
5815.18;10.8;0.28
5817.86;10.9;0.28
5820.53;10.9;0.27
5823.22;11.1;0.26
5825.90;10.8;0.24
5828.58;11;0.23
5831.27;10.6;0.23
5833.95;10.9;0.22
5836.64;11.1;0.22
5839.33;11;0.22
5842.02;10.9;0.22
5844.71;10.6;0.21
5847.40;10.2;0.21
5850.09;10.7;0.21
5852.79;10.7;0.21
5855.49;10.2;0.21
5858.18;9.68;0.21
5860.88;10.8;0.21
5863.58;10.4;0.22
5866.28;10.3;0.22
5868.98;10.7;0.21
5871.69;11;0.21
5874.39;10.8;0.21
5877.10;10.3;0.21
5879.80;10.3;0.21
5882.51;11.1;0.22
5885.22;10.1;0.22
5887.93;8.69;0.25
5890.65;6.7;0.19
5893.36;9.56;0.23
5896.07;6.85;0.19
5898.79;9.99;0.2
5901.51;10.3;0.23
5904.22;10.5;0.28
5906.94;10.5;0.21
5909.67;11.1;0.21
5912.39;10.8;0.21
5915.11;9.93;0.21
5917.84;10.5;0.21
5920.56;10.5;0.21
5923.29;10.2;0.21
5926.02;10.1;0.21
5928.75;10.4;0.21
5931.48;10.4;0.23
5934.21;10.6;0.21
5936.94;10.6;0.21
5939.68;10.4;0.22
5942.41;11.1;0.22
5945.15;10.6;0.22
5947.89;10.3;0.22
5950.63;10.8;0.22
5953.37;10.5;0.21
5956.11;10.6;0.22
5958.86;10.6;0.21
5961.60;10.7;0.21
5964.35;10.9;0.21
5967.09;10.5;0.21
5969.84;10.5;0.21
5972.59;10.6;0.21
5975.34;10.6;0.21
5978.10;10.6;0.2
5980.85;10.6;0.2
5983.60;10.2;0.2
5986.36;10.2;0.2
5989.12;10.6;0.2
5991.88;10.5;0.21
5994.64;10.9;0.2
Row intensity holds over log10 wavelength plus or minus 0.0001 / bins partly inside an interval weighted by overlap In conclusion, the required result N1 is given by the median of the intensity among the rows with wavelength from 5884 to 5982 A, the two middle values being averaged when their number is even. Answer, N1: 10.5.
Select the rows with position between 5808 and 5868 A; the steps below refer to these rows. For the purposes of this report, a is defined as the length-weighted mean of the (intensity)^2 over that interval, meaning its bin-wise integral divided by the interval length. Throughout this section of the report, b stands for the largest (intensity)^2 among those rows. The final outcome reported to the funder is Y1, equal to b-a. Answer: 8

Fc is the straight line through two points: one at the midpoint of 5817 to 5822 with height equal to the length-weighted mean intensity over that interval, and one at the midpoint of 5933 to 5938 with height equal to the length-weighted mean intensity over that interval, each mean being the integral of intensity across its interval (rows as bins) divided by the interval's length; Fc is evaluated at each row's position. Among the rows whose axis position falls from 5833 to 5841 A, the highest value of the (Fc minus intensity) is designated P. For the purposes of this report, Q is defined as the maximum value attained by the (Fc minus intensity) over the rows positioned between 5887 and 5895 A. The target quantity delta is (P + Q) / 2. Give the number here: 2.0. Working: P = -0.03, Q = 4.02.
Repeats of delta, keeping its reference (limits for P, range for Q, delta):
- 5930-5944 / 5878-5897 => 2.1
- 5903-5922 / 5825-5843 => 0.5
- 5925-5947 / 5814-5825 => 0.3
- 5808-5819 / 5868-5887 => 0.4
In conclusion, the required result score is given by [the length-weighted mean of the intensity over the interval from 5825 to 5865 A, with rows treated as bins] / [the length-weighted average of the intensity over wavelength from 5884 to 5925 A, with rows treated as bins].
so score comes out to 1.09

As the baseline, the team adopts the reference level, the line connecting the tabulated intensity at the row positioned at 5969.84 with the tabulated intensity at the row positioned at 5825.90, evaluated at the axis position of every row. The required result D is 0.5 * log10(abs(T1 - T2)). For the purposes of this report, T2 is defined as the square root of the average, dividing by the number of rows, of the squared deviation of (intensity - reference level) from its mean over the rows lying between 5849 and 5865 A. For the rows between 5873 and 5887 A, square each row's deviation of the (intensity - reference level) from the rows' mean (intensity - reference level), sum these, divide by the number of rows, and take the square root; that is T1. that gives -0.9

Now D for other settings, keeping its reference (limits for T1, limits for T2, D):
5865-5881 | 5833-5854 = -0.8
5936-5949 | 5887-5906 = 0.0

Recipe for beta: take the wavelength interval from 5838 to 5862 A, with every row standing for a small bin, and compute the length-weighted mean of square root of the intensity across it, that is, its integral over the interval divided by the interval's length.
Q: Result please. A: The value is 3.24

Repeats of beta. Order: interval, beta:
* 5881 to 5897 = 2.97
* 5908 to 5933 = 3.23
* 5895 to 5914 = 3.16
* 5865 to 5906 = 3.13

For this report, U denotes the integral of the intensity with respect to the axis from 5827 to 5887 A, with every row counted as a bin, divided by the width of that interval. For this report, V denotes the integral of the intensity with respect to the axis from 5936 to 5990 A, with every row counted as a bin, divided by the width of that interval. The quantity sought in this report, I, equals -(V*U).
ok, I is -112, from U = 10.6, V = 10.6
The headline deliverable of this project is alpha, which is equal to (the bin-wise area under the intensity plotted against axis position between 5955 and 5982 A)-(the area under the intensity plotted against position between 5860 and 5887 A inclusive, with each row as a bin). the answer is 2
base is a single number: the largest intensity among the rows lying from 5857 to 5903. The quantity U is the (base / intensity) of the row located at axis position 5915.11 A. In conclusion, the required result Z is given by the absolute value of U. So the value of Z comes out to 1.12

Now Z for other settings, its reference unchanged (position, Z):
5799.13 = 1.06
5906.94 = 1.06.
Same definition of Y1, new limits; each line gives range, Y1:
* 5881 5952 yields 20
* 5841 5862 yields 9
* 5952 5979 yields 6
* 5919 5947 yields 13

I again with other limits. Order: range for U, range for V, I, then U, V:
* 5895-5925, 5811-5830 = -111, 10.1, 10.9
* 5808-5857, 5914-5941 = -112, 10.8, 10.4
